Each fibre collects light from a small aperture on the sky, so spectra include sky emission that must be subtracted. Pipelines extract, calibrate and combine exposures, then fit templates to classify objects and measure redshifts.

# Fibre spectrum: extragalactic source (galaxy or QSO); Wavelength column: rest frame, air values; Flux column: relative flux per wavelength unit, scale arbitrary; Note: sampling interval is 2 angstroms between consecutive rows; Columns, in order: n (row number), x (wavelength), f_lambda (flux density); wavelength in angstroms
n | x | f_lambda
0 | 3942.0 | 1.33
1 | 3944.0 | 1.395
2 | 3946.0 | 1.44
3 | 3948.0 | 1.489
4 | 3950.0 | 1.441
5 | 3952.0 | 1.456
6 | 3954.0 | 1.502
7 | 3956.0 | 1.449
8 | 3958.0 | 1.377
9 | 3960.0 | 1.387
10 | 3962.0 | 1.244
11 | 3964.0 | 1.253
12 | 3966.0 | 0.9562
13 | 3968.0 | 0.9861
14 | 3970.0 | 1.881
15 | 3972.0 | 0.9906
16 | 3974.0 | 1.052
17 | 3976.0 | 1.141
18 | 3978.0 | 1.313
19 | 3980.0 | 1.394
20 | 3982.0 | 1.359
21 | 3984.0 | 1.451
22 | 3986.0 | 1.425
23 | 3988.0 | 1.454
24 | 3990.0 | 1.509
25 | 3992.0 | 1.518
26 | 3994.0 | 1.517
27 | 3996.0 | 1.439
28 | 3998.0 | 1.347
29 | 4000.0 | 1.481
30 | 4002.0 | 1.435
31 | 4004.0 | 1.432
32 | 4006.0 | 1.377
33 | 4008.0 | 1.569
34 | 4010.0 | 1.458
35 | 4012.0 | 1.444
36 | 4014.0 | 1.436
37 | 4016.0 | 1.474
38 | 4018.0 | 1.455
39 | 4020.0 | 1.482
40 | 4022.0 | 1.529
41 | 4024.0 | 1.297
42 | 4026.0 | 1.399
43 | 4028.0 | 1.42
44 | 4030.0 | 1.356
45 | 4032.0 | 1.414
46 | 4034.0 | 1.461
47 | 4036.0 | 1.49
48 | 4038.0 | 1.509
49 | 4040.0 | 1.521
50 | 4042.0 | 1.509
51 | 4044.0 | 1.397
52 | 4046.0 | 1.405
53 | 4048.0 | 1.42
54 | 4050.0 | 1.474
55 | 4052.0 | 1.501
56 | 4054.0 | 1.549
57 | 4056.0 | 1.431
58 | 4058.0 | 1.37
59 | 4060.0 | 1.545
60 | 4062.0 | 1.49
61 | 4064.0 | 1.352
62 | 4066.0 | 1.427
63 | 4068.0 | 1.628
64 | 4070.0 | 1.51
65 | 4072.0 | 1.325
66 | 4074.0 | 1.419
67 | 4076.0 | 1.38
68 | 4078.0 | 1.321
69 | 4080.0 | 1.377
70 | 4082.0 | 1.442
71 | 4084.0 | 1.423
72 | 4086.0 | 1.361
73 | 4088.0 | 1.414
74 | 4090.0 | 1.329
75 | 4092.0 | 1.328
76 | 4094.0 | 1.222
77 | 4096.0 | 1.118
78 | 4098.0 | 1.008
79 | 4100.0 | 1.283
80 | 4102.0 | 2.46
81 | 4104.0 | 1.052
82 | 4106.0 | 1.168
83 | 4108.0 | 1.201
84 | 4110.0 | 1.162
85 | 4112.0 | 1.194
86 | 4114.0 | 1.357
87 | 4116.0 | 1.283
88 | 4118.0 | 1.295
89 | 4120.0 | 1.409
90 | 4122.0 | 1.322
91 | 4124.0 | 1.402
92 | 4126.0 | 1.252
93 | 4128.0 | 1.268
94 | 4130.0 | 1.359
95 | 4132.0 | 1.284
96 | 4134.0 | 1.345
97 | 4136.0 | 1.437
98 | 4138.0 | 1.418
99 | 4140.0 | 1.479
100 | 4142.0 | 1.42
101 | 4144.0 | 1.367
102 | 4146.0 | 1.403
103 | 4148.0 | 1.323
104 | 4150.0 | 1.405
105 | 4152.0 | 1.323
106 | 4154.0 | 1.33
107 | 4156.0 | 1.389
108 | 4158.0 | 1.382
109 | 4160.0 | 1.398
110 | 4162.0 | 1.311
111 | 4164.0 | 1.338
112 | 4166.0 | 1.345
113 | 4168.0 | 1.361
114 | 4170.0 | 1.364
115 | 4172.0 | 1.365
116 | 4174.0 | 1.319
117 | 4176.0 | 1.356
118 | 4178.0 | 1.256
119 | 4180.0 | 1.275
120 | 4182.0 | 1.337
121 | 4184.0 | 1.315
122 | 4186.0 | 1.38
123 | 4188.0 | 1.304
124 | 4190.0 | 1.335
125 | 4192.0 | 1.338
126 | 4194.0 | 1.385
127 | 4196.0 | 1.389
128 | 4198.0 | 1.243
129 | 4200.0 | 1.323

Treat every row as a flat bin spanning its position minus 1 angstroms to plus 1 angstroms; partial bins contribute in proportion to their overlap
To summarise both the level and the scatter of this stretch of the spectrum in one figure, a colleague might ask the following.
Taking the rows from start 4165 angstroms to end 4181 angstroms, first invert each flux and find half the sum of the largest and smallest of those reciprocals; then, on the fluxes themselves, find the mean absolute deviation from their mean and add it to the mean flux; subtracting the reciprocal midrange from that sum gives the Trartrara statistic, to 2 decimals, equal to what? 0.60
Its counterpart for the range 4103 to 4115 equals 0.41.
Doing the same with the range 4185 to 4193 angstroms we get 0.61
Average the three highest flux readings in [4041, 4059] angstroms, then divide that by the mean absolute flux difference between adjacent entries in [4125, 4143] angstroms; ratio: 26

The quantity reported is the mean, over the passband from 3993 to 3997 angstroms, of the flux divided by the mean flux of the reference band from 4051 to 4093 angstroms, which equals 1.04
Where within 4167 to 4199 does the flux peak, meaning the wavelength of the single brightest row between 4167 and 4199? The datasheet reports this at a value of 4196.0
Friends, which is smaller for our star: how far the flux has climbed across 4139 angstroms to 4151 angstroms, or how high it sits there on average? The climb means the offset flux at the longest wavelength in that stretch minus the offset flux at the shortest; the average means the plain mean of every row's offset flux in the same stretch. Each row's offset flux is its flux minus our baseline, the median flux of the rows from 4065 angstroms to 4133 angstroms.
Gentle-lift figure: -0.074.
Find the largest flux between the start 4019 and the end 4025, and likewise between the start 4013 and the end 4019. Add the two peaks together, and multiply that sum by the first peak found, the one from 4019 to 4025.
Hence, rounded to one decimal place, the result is 4.6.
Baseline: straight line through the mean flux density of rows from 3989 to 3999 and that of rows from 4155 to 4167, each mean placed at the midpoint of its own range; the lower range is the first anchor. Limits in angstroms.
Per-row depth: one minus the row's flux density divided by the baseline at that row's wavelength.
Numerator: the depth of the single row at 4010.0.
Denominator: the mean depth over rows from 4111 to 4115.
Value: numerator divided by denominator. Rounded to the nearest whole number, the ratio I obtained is 0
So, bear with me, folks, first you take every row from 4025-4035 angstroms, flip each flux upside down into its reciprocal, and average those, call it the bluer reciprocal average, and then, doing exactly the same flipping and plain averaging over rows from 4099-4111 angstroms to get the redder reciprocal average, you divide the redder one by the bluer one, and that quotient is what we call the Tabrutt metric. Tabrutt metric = 1.10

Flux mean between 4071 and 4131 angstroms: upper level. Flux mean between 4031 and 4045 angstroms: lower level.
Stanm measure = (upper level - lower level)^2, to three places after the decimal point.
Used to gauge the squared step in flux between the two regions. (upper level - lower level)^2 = 0.020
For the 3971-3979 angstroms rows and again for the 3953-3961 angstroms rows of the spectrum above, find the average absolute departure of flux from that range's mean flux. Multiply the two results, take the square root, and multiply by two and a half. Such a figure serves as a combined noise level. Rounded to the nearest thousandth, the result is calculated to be 0.173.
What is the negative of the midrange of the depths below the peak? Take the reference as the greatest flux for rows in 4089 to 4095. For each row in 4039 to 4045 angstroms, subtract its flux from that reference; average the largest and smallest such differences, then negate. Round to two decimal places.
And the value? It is 0.13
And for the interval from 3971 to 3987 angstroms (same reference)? -0.11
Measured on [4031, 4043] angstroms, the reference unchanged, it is 0.14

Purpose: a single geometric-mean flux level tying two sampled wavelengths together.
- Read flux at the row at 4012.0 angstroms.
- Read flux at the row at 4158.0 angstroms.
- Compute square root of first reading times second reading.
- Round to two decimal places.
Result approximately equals 1.41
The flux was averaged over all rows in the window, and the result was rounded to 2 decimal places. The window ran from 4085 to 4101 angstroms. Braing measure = 1.26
